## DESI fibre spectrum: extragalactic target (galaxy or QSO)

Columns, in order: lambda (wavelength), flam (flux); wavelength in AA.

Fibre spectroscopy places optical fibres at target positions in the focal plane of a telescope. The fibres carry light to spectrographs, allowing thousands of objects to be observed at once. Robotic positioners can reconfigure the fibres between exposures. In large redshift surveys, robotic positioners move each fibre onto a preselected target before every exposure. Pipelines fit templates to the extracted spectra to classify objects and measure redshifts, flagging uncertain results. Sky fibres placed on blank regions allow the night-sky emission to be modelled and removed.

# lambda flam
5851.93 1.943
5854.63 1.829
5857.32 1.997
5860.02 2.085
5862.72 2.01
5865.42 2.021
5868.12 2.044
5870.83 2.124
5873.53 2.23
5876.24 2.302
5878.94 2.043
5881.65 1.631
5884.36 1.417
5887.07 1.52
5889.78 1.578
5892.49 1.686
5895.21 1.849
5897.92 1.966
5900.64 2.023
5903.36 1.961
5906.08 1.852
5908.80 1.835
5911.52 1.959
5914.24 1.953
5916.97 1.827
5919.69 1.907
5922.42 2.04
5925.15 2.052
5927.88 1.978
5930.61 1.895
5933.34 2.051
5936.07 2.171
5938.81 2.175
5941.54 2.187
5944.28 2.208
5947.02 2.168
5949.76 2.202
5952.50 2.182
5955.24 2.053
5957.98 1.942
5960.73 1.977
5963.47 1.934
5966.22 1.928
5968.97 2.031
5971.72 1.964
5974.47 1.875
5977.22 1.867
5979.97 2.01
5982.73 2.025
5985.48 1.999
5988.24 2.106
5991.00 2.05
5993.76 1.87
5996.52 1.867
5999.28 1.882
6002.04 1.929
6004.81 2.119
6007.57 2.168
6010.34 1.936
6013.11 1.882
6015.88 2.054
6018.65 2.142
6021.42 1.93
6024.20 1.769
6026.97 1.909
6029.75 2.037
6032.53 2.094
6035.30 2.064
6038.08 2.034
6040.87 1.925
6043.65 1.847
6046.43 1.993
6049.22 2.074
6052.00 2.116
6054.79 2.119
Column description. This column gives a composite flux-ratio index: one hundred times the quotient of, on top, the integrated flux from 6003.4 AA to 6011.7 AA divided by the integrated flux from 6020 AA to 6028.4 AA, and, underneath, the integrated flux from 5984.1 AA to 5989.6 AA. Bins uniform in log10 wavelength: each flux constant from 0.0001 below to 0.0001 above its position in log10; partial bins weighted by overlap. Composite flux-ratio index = 10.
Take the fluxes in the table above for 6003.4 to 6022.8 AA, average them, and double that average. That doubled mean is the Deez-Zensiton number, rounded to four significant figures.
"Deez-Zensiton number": 4.066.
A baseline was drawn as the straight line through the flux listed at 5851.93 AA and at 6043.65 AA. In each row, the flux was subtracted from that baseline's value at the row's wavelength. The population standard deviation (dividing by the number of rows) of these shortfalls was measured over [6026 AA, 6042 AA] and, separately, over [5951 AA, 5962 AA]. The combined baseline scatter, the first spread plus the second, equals 0.16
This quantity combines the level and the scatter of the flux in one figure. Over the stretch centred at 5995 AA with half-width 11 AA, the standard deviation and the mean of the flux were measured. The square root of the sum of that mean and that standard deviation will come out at 1.44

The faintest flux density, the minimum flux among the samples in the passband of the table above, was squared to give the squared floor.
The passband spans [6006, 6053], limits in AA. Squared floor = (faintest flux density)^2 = 3.13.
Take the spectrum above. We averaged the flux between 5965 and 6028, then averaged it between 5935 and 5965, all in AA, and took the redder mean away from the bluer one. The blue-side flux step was 0.14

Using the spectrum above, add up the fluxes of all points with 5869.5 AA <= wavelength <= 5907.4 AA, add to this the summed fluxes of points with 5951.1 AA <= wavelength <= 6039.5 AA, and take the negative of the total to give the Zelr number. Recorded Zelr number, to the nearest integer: -90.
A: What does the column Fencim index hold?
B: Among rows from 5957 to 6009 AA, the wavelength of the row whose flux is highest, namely 6007.57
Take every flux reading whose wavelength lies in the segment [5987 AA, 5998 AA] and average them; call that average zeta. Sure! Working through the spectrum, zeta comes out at 1.97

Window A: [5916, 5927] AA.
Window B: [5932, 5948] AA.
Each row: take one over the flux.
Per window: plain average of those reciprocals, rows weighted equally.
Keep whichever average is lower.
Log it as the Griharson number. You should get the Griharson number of 0.463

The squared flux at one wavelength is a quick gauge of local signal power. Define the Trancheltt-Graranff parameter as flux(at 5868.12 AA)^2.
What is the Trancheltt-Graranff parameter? 4.2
